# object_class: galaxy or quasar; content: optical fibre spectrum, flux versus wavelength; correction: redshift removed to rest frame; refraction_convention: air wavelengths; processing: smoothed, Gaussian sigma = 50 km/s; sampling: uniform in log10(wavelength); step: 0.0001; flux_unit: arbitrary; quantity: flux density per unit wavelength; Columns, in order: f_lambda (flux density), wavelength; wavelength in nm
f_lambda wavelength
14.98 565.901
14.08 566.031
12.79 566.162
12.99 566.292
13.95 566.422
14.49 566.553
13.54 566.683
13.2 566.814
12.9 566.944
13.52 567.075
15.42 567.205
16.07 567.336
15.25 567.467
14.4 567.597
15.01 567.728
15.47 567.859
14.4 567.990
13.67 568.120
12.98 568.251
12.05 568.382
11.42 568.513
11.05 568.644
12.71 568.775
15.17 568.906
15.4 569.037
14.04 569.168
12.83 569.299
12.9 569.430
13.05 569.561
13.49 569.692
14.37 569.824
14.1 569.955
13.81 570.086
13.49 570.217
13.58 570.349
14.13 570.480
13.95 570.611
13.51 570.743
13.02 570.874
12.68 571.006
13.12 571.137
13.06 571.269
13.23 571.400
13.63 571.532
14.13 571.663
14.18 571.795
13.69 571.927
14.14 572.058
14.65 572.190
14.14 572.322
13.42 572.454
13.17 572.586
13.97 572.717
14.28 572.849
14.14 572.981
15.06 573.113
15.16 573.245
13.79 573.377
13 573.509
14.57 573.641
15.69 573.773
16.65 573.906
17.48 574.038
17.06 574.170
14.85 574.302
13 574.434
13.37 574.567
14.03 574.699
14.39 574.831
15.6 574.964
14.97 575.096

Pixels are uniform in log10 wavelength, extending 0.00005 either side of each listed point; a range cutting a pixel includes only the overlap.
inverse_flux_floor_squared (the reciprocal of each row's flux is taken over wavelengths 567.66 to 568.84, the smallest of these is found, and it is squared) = 0.0042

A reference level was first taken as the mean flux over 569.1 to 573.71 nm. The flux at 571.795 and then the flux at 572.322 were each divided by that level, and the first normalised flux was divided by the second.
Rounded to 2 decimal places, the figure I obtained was 1.00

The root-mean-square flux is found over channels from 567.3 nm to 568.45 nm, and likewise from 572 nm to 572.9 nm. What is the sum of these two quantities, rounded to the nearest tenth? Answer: 28.4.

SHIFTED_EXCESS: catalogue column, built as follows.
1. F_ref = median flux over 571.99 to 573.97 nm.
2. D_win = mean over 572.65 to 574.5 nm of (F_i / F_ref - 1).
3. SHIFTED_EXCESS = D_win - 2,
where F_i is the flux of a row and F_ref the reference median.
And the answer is -1.95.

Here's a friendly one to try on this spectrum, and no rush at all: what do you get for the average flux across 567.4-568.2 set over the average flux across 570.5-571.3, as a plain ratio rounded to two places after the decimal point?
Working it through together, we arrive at 1.11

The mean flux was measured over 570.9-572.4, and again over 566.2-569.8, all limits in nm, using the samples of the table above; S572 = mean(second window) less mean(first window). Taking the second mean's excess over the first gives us 0.1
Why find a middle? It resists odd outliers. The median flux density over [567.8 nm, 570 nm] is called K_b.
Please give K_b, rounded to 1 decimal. 13.5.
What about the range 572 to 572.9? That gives 14.1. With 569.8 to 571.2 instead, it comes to 13.6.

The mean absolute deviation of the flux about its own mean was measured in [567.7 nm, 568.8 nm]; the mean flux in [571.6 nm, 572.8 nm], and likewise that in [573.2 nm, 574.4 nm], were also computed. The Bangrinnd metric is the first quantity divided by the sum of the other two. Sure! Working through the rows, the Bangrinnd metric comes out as 0.044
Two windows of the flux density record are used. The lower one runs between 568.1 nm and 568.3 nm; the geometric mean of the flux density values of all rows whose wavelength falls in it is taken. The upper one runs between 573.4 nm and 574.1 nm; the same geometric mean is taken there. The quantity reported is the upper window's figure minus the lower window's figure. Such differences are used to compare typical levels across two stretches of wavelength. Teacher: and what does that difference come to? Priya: 2.1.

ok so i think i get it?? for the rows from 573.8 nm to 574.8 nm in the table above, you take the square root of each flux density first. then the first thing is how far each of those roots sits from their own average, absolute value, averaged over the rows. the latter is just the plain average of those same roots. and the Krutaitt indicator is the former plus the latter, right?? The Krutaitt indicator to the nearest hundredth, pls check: 4.10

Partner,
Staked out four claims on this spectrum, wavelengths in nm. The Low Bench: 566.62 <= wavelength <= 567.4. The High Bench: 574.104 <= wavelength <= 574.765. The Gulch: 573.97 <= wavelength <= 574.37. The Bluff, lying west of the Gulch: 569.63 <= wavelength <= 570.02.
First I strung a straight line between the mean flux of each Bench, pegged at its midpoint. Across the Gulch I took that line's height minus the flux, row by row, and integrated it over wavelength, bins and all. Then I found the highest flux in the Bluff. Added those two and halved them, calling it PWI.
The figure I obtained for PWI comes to 6.79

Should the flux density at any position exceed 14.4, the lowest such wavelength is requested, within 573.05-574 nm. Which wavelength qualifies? 573.113 nm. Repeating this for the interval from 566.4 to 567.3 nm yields 566.553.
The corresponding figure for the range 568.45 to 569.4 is 568.906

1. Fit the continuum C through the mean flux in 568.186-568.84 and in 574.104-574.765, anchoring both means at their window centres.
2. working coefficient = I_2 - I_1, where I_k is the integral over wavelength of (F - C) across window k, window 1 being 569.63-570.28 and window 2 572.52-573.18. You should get -0.6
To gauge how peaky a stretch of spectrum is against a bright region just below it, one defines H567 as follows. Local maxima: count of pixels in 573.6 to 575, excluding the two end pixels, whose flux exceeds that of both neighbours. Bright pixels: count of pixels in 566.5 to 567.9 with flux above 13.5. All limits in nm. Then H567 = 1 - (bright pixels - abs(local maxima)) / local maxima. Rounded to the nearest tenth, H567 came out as -7.0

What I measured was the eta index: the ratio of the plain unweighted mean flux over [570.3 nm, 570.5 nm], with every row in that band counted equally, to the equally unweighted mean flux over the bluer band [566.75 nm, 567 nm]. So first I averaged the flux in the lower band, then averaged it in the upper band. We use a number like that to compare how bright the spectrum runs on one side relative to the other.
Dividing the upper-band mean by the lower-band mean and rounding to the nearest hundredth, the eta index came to 1.06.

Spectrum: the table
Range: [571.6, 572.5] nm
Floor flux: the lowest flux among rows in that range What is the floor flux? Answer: 13.42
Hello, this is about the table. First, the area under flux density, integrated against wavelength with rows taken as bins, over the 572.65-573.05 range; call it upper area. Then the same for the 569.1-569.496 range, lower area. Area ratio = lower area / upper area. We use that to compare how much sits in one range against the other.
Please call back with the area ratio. 0.93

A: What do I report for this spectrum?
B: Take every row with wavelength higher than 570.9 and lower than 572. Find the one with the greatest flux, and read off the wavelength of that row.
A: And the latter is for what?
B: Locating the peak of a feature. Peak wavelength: 571.795 nm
